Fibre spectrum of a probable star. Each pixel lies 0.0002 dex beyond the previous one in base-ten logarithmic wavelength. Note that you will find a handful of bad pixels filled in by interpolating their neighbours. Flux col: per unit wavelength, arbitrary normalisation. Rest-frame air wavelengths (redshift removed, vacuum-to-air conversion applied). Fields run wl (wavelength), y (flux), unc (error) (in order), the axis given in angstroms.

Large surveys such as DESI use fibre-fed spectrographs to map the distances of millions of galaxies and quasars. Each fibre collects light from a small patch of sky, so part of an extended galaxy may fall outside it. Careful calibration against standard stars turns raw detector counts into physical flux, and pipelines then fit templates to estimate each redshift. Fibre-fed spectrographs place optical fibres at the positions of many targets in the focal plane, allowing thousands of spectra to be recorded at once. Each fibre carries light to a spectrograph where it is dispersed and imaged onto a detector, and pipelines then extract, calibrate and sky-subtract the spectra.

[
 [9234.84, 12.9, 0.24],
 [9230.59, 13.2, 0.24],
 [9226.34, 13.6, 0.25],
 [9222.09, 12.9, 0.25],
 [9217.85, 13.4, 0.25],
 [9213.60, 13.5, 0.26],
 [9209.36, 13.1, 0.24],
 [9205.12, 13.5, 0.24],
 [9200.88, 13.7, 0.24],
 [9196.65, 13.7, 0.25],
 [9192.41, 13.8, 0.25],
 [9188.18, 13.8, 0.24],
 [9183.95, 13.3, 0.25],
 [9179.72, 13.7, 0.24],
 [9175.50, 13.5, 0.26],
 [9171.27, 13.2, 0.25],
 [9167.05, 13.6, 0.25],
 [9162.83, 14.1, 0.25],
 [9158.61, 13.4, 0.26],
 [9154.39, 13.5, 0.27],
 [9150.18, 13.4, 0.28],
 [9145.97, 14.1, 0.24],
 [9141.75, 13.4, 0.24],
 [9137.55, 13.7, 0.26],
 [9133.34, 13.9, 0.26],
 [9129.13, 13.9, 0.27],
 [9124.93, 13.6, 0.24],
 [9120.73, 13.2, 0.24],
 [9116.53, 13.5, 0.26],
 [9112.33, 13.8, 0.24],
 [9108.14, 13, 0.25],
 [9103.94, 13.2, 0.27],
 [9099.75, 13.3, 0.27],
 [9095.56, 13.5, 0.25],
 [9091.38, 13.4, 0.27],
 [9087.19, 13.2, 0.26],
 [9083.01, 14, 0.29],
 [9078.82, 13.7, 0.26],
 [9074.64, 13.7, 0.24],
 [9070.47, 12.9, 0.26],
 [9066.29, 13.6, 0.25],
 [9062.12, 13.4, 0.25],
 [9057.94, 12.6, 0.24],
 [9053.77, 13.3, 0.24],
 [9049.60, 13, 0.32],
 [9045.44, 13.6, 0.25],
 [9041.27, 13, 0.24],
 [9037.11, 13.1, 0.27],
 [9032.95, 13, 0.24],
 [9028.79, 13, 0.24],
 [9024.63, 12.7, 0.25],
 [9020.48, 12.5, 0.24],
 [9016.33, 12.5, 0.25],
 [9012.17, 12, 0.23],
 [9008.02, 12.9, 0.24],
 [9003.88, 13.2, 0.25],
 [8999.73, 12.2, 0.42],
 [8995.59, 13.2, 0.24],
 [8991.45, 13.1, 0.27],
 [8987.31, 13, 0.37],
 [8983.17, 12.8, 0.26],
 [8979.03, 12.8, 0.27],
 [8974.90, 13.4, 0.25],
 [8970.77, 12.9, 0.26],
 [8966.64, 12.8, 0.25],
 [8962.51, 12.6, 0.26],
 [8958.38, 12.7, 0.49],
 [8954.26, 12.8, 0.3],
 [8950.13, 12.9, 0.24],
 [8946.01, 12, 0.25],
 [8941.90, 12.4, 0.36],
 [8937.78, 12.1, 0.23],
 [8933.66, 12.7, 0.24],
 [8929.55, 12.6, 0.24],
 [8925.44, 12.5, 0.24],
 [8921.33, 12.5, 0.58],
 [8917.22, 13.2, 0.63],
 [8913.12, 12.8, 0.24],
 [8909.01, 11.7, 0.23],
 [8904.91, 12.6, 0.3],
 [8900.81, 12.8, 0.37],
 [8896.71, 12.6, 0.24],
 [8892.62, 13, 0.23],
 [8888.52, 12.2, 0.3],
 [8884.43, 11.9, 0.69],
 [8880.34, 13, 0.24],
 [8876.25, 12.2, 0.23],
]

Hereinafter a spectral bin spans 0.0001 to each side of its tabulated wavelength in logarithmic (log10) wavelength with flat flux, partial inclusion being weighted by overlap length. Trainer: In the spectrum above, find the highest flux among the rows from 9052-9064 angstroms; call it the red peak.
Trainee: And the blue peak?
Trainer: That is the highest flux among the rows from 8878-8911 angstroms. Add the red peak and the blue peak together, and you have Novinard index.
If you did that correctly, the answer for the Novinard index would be 26.40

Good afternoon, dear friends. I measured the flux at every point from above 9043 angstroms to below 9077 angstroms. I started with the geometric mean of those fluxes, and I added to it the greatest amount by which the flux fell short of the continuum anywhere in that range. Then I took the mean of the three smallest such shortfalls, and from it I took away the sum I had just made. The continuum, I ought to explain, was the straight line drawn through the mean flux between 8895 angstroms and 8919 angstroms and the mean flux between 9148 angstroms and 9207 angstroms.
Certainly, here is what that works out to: -14.3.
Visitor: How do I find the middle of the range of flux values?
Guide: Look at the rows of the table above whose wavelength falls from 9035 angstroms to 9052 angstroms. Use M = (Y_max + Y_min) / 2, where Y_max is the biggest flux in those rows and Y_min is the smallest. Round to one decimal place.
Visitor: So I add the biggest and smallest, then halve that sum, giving 13.3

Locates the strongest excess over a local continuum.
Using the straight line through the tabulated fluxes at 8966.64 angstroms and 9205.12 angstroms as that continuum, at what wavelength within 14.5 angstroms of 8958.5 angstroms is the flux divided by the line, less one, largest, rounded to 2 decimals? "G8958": 8950.13 angstroms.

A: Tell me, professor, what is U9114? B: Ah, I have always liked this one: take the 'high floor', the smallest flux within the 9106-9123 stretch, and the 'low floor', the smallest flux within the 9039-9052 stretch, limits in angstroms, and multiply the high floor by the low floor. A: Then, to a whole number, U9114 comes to 169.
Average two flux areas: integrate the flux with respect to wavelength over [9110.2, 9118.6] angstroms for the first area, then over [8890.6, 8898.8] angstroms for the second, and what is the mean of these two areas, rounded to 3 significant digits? 110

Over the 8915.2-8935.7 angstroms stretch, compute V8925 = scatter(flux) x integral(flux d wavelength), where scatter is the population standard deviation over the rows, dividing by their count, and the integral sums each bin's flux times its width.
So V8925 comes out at 68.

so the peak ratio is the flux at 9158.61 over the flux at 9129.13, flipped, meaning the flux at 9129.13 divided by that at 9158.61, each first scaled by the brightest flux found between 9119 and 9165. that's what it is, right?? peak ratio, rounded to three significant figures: 1.04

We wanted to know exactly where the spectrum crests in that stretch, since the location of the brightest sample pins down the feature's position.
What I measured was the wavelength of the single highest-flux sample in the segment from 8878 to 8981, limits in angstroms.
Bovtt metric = 8974.90 angstroms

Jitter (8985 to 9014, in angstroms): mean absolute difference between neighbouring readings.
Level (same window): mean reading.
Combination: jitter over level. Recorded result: 0.044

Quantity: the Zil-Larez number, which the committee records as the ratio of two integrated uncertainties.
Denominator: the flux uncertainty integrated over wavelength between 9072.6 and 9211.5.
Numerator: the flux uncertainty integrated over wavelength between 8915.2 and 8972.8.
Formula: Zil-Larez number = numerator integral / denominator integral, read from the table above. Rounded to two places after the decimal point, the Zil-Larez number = 0.53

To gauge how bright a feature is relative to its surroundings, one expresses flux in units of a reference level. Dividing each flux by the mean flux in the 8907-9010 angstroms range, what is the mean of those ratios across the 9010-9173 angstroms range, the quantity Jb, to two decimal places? 1.05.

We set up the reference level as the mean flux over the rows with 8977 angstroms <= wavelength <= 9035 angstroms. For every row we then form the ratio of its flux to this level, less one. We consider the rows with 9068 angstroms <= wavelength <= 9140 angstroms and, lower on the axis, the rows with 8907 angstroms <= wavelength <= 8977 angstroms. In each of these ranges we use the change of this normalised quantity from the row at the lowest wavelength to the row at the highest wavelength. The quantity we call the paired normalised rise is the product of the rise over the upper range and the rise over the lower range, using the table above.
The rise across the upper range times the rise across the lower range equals 0.0083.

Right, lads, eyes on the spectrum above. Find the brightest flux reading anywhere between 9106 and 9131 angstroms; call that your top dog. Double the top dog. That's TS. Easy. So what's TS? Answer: 27.8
